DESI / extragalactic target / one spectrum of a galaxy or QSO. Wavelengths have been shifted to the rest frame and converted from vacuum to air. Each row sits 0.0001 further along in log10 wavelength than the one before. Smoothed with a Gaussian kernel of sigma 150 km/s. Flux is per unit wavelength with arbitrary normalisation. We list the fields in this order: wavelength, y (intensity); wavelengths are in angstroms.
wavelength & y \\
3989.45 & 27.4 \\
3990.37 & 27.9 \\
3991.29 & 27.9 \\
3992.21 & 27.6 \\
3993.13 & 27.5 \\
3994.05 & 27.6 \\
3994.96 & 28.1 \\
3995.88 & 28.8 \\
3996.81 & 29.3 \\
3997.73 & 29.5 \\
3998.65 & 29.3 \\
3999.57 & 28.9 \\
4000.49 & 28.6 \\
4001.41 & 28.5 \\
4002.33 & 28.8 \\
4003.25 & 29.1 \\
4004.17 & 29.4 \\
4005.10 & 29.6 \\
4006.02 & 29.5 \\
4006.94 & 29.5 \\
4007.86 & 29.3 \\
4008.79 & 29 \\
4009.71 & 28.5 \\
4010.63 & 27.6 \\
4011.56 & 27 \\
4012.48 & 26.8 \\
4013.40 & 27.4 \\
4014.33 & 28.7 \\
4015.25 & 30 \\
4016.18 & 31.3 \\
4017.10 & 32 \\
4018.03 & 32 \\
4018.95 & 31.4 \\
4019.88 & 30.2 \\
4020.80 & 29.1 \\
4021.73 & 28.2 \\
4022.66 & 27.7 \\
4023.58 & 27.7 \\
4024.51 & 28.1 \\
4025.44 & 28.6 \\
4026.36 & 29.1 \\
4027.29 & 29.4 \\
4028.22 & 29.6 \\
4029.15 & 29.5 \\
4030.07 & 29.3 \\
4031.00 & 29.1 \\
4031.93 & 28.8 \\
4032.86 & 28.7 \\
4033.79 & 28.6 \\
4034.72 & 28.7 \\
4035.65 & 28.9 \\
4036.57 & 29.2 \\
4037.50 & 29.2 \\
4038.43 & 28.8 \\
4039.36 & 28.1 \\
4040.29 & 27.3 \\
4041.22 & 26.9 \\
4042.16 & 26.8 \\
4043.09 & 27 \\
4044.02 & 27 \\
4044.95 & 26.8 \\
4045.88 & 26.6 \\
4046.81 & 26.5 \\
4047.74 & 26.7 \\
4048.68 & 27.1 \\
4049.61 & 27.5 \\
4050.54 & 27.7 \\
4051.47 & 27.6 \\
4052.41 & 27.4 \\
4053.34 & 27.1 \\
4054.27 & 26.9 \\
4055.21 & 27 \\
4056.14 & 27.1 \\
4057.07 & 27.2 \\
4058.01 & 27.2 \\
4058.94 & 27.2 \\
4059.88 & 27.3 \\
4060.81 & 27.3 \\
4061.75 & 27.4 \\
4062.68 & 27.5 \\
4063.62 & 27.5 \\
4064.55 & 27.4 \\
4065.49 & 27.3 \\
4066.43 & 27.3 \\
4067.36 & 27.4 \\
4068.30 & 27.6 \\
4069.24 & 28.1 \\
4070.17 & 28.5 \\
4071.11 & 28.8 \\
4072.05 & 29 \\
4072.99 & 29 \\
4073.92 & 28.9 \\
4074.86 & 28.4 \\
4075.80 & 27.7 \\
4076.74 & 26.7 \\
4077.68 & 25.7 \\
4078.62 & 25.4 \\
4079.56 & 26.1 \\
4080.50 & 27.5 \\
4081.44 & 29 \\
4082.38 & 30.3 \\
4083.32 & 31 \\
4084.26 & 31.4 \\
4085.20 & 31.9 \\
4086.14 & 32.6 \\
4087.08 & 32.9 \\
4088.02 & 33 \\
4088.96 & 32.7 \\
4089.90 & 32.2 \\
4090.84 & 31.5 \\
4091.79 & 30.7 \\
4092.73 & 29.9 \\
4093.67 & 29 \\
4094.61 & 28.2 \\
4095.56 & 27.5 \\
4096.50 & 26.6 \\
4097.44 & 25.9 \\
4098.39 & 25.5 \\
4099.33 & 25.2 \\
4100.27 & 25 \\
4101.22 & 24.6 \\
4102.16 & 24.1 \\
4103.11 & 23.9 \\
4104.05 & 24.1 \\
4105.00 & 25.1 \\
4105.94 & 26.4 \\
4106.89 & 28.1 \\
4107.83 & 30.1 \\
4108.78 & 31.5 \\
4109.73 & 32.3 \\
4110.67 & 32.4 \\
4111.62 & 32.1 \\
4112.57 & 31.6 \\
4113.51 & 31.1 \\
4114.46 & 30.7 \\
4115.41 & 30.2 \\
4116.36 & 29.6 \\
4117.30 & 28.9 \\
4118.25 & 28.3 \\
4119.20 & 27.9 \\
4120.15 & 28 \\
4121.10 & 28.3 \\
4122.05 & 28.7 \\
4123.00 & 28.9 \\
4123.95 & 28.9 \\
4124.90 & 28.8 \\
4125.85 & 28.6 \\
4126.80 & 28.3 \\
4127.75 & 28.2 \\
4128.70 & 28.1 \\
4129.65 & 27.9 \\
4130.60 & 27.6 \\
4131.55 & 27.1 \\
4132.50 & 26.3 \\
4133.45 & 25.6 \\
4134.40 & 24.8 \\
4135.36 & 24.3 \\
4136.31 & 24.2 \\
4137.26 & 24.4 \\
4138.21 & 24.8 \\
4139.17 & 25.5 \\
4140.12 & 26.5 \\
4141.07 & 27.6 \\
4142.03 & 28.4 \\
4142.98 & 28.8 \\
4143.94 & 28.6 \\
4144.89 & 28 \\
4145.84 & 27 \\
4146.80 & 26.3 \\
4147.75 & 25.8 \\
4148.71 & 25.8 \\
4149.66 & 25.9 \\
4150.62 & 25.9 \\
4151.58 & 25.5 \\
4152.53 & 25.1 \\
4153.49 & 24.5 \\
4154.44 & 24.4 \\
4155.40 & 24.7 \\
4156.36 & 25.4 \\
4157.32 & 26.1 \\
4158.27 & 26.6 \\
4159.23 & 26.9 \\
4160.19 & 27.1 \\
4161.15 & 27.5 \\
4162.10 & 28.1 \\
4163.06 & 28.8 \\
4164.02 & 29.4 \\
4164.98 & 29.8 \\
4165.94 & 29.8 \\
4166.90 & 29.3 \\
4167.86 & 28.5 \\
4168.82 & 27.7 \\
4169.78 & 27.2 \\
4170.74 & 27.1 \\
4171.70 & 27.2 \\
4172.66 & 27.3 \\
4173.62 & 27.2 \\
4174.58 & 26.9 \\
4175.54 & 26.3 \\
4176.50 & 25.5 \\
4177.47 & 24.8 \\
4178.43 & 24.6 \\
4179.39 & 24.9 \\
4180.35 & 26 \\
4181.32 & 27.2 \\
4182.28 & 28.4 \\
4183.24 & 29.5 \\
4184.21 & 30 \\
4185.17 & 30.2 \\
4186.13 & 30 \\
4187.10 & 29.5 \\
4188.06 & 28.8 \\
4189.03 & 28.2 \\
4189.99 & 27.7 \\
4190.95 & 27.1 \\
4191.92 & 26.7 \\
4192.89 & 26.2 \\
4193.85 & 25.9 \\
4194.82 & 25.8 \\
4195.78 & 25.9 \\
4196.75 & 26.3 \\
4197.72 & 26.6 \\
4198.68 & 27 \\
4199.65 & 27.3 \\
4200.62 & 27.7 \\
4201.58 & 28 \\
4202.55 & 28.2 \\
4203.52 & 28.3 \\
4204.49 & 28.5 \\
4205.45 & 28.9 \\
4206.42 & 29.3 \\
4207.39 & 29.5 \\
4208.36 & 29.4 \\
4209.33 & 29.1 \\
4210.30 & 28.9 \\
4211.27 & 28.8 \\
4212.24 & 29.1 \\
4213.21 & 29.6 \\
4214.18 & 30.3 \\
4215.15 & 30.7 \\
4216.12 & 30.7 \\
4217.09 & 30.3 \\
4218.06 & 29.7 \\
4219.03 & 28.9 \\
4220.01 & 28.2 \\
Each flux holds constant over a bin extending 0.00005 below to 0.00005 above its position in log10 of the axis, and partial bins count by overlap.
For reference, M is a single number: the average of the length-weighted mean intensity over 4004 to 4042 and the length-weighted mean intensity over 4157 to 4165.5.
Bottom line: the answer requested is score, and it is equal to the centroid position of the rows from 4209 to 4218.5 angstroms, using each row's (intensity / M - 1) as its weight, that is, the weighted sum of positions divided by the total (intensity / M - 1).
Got 4214.8 angstroms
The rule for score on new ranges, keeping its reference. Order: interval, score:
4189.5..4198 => 4194.3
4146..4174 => 4154.8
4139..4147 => 4142.4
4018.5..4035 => 4025.3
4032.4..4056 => 4049.1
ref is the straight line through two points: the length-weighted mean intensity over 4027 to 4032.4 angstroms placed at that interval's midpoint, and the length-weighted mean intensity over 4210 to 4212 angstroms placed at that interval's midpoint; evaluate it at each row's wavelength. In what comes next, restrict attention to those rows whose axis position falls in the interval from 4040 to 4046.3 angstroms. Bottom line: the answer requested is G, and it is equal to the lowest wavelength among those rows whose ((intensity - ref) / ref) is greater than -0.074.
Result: 4040.29 angstroms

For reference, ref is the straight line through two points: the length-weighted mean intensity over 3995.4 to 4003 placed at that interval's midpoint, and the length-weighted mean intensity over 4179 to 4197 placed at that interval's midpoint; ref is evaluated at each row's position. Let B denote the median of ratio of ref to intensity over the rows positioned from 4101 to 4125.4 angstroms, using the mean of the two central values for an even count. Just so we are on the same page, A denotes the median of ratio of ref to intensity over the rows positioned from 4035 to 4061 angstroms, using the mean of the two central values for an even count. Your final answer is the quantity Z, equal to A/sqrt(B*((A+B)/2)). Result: 1.06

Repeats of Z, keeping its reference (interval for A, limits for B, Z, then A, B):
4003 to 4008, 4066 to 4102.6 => 0.99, 0.98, 1.00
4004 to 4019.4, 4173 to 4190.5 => 0.98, 0.98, 1.01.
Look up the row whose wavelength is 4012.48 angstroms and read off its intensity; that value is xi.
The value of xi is 26.8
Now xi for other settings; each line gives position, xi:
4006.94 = 29.5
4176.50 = 25.5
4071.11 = 28.8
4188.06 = 28.8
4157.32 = 26.1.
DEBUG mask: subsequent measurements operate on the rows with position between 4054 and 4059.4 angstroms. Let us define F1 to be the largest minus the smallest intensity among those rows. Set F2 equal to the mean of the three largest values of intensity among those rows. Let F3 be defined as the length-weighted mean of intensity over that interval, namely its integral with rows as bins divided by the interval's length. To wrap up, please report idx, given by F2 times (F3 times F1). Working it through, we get 221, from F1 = 0.3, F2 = 27.2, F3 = 27.1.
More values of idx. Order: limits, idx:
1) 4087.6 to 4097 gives 6289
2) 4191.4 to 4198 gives 625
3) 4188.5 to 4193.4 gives 1504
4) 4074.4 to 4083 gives 3934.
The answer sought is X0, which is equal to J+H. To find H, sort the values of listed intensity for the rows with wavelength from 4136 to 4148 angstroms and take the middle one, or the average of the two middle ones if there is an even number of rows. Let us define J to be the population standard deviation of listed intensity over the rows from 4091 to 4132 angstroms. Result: 28.8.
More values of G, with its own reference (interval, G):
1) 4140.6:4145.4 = 4141.07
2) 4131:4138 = 4131.55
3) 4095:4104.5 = 4095.56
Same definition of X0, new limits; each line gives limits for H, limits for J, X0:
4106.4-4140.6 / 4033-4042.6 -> 29.2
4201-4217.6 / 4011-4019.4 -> 31.2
